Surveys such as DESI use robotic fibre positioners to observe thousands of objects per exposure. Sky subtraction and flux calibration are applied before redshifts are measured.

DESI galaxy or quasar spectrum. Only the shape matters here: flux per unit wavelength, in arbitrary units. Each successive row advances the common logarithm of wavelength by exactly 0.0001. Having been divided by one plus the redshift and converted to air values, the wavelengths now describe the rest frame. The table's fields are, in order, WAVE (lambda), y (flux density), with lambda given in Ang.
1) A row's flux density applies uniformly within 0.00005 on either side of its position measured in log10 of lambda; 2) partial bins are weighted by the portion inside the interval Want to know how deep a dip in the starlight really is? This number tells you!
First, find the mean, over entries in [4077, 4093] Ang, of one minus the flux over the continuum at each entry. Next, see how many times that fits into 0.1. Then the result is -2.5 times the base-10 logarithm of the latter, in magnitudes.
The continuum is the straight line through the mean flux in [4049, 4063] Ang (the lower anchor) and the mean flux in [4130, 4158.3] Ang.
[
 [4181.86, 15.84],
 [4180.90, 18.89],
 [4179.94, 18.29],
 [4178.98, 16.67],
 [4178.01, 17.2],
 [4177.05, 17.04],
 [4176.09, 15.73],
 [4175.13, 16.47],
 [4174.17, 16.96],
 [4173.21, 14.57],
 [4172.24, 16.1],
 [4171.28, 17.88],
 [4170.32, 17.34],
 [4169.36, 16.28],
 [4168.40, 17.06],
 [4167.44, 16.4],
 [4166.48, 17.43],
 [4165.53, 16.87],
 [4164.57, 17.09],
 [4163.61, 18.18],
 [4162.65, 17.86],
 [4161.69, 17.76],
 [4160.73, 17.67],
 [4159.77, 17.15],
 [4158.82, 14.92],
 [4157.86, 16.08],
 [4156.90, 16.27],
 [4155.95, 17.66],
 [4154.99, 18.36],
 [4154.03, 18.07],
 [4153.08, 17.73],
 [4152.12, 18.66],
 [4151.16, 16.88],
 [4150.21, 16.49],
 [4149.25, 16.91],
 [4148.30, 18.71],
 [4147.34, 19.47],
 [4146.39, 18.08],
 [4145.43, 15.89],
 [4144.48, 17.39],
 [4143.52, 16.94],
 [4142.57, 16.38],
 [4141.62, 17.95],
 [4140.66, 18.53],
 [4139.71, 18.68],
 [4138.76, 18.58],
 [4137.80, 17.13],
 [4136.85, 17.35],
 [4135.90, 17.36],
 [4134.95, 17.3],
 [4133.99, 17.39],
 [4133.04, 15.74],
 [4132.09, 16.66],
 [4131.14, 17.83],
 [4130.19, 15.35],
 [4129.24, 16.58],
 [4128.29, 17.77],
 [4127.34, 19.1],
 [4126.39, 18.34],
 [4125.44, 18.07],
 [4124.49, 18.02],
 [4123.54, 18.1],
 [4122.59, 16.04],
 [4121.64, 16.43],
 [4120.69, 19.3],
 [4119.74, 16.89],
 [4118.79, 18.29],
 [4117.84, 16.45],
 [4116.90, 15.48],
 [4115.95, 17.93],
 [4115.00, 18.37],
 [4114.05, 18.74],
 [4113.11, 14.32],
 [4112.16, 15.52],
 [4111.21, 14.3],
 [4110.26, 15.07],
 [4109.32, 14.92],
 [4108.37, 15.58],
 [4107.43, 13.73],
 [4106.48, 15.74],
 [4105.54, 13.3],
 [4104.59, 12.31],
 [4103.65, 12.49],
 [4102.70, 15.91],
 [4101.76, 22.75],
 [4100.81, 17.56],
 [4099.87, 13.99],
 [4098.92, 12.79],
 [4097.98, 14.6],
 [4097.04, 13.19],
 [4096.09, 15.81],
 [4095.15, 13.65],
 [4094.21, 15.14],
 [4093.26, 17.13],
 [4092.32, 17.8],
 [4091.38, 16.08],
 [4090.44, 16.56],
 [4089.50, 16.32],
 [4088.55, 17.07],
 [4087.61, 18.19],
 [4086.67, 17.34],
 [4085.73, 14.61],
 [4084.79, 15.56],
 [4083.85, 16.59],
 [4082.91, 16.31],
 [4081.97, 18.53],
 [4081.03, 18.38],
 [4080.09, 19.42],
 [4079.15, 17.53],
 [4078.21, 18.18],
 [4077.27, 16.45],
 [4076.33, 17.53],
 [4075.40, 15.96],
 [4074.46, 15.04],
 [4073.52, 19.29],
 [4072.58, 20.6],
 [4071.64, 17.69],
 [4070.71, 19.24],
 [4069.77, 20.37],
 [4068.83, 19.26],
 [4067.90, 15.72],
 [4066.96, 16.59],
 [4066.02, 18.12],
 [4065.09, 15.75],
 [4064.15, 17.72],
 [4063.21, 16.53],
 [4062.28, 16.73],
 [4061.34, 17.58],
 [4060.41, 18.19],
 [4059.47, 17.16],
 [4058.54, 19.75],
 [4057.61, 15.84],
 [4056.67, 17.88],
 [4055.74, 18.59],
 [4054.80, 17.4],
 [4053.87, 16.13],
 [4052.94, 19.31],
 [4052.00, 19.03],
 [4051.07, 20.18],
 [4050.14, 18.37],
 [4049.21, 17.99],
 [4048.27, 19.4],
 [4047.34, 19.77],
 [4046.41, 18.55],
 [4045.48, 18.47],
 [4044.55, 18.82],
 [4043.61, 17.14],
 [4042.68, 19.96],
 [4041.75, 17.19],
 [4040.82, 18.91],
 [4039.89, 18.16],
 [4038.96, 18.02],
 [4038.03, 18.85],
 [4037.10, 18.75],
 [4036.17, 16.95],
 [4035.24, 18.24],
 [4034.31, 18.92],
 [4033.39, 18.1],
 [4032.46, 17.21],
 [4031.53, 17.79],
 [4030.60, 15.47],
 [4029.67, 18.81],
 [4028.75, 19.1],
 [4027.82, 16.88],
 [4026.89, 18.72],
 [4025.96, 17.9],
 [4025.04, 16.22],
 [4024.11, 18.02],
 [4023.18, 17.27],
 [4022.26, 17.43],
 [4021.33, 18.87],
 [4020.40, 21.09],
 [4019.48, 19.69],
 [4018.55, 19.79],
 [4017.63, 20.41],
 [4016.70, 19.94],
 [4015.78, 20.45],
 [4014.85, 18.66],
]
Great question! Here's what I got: -1.0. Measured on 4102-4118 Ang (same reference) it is 0.3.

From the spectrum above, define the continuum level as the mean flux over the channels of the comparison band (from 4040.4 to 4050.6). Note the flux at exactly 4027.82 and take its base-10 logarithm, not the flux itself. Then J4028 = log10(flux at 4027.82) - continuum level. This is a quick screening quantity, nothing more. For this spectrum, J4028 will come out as -17.4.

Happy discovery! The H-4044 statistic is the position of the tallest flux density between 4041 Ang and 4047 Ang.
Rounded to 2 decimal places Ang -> 4042.68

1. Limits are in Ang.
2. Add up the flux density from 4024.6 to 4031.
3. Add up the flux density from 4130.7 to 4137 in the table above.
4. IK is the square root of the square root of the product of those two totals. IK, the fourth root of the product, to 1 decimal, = 11.0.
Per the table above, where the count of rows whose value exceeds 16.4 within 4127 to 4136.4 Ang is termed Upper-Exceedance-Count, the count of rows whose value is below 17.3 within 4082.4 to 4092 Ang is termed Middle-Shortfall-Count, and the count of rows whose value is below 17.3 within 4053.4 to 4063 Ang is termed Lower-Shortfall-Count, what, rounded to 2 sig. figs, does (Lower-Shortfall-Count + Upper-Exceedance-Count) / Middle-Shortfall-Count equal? 1.5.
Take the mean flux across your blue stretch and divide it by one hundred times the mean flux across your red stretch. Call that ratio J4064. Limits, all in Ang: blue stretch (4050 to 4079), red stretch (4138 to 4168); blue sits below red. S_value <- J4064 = 0.0102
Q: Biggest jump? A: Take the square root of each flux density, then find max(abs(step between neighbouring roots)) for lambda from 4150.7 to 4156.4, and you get 0.21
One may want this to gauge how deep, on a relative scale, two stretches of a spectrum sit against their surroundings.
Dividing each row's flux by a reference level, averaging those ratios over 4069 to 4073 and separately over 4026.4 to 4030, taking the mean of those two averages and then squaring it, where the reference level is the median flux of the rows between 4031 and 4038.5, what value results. 1.08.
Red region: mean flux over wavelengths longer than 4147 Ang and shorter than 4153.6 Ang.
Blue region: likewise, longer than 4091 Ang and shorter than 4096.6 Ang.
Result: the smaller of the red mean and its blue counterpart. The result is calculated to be 15.9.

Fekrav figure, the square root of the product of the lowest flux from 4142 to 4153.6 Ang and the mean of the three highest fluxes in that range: 17.4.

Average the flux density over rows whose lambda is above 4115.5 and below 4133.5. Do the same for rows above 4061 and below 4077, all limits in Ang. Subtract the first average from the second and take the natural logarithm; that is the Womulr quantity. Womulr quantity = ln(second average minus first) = -1.1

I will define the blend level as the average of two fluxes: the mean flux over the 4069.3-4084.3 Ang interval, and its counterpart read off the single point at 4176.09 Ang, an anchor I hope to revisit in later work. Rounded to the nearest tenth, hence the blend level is 16.8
